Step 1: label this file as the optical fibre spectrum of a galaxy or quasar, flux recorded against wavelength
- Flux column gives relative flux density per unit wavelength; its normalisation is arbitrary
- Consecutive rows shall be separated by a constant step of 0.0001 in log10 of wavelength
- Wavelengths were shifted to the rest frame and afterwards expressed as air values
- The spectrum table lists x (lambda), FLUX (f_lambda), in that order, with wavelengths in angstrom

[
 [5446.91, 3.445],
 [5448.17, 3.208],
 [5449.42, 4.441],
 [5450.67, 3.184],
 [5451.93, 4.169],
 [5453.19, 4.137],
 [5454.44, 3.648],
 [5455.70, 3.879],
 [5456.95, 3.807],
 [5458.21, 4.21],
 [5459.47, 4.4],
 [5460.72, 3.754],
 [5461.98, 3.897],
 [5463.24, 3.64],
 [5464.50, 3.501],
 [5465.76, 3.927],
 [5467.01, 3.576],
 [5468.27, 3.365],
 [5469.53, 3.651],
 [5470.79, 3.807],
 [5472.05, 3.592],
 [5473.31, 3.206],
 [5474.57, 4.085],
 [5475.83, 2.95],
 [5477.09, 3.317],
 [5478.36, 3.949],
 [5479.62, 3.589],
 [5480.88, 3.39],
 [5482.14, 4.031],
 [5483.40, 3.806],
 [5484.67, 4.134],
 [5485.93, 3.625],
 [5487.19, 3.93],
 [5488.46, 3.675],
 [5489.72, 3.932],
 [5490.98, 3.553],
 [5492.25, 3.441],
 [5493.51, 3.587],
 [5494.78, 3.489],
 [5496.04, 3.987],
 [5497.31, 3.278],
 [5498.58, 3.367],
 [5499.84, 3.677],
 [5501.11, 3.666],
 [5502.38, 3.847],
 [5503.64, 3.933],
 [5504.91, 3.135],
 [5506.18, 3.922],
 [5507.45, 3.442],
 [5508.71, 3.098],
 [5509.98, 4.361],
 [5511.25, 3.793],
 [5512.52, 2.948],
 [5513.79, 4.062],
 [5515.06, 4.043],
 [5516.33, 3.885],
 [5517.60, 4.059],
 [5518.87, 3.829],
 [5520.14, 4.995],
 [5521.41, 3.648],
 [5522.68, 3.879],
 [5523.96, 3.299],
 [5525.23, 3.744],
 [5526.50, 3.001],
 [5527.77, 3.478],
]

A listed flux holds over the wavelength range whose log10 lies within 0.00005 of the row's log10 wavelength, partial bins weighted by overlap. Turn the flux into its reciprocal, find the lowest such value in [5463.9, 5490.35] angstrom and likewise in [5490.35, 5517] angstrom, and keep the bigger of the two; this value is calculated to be 0.242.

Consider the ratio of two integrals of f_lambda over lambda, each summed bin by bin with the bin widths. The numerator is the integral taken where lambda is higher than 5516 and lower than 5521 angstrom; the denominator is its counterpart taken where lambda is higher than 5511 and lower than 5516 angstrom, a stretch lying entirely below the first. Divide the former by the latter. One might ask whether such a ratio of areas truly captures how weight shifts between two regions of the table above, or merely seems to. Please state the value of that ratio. 1.13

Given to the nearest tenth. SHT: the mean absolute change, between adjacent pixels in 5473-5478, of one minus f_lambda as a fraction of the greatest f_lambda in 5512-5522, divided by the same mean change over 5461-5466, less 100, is -97.1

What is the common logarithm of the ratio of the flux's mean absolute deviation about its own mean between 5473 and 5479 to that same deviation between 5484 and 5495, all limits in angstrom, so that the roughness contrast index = 0.33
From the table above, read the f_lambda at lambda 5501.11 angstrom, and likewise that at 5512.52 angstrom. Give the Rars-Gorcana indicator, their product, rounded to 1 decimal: 10.8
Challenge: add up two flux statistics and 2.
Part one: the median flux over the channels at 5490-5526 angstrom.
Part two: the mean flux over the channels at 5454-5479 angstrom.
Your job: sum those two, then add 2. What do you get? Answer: 9.42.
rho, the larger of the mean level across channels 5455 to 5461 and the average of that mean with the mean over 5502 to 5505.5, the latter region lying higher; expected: 4.0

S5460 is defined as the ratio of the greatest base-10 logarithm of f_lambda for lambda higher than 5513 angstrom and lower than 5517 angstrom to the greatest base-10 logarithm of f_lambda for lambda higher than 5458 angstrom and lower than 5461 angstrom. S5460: 0.95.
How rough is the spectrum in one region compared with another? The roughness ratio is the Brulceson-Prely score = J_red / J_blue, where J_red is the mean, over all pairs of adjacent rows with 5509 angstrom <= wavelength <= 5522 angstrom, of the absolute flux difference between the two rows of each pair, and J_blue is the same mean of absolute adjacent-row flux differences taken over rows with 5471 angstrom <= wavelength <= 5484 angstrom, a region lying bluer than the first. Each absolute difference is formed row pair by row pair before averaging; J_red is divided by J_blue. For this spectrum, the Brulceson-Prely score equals 1.2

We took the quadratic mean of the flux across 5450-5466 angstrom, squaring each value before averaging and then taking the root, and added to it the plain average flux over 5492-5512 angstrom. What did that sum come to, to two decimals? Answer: 7.50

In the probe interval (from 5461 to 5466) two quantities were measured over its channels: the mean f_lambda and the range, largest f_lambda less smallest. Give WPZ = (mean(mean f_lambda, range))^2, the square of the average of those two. 4.3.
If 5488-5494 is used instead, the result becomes 4.3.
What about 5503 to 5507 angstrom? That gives 5.0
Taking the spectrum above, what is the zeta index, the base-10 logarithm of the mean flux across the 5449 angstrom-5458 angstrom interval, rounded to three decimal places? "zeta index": 0.591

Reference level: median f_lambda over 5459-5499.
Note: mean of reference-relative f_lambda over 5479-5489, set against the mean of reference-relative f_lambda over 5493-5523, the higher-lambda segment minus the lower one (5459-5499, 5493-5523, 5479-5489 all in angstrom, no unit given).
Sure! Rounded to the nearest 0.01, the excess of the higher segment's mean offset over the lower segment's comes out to -0.03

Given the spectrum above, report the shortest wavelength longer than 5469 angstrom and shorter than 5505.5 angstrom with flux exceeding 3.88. 5474.57 angstrom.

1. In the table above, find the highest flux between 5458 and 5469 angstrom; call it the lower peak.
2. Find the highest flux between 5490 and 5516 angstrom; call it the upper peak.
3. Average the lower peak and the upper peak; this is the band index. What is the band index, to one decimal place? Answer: 4.4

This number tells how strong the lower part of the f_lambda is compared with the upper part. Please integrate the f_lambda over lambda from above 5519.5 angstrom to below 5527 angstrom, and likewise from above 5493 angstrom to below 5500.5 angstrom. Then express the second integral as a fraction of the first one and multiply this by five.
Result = 4.72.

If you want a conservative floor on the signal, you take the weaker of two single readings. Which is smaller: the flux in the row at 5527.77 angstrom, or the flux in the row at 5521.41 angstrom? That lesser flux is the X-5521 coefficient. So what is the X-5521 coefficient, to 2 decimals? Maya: 3.48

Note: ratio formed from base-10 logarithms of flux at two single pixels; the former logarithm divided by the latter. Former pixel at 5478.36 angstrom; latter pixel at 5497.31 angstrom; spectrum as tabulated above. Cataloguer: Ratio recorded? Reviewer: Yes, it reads 1.16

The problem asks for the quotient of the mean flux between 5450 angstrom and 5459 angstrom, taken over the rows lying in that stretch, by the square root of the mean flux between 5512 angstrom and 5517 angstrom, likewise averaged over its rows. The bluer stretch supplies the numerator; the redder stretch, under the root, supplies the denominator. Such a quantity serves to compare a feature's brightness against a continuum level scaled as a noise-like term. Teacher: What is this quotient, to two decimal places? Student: 2.00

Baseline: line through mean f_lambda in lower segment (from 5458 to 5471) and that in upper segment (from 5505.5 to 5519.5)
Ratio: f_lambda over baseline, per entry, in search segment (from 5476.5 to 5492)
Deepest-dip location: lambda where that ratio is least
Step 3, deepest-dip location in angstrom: 5477.09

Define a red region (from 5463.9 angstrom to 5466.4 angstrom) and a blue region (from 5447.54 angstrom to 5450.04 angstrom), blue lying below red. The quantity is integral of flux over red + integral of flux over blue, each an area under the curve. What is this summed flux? 18.9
